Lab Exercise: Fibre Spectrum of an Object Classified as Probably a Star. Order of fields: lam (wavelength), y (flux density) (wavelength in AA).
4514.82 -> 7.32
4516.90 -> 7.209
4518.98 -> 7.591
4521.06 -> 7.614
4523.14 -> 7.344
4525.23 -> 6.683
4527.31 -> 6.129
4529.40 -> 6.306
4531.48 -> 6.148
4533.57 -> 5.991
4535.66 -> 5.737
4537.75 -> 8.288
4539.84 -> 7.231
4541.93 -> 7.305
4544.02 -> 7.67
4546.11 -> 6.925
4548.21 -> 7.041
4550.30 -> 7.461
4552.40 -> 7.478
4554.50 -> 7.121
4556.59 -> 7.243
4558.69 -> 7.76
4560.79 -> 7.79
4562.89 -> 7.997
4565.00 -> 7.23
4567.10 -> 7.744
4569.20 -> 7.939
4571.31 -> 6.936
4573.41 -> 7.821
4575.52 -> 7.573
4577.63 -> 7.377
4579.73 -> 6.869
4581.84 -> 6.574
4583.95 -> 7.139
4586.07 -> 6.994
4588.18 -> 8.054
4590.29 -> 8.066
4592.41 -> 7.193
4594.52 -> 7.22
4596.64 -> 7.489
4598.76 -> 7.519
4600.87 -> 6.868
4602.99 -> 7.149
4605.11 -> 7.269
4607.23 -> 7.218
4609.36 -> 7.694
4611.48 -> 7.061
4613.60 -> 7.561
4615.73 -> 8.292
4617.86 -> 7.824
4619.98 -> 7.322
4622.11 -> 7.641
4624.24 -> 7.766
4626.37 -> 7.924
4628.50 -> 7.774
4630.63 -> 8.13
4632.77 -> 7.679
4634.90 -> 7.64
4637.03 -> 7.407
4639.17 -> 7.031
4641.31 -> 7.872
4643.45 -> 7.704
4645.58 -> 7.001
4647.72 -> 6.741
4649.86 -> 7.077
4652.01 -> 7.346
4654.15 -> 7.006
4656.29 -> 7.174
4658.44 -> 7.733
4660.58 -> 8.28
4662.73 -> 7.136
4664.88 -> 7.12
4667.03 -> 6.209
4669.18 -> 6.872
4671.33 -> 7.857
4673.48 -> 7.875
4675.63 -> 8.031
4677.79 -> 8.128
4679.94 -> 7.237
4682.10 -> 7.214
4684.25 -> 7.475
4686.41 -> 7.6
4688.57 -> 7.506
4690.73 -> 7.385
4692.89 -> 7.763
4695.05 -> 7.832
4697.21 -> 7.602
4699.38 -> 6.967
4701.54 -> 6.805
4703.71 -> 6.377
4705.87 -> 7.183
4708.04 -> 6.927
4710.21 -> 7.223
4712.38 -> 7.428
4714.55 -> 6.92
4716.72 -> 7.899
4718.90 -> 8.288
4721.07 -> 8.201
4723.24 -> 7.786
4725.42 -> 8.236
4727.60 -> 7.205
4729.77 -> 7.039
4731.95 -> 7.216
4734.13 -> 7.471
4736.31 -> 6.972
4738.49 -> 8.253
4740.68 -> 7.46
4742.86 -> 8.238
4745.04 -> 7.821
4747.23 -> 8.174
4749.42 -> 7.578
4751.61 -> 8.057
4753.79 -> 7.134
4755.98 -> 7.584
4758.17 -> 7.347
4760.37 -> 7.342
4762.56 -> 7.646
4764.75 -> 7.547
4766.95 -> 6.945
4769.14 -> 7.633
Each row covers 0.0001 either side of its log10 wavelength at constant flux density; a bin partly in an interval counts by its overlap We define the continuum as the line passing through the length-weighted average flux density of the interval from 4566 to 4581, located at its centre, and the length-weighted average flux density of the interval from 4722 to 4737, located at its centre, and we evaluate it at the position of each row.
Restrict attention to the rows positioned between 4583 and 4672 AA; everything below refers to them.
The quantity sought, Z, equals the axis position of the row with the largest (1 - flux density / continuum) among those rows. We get 4667.03 AA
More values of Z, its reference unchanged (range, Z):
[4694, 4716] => 4703.71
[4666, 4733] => 4667.03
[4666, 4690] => 4667.03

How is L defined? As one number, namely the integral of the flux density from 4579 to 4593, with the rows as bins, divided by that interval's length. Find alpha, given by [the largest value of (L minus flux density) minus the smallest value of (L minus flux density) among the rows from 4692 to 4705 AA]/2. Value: 0.73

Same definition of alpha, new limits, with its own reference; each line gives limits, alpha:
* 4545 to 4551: 0.27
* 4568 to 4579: 0.50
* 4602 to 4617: 0.62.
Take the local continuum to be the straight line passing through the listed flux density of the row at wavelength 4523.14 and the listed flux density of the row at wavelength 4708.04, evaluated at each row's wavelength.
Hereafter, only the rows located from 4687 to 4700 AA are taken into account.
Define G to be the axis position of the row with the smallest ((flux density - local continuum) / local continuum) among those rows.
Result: 4699.38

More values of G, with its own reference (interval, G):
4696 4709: 4703.71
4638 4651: 4647.72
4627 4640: 4639.17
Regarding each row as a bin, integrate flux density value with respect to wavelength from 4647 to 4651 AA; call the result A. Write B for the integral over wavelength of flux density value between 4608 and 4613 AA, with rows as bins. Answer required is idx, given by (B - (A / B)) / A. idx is 1.31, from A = 28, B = 36.9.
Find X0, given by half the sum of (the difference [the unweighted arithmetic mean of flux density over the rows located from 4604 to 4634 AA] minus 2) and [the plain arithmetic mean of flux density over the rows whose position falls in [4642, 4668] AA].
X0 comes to 6.43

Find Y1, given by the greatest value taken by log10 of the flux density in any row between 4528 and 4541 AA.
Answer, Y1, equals 0.918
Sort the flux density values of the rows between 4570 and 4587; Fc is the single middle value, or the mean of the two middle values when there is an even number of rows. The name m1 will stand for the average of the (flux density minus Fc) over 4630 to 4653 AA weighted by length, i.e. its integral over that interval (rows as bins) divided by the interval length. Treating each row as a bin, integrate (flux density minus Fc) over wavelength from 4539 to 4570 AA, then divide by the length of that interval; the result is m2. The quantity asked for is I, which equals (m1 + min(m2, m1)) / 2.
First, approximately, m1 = 0.34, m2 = 0.394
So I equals 0.34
